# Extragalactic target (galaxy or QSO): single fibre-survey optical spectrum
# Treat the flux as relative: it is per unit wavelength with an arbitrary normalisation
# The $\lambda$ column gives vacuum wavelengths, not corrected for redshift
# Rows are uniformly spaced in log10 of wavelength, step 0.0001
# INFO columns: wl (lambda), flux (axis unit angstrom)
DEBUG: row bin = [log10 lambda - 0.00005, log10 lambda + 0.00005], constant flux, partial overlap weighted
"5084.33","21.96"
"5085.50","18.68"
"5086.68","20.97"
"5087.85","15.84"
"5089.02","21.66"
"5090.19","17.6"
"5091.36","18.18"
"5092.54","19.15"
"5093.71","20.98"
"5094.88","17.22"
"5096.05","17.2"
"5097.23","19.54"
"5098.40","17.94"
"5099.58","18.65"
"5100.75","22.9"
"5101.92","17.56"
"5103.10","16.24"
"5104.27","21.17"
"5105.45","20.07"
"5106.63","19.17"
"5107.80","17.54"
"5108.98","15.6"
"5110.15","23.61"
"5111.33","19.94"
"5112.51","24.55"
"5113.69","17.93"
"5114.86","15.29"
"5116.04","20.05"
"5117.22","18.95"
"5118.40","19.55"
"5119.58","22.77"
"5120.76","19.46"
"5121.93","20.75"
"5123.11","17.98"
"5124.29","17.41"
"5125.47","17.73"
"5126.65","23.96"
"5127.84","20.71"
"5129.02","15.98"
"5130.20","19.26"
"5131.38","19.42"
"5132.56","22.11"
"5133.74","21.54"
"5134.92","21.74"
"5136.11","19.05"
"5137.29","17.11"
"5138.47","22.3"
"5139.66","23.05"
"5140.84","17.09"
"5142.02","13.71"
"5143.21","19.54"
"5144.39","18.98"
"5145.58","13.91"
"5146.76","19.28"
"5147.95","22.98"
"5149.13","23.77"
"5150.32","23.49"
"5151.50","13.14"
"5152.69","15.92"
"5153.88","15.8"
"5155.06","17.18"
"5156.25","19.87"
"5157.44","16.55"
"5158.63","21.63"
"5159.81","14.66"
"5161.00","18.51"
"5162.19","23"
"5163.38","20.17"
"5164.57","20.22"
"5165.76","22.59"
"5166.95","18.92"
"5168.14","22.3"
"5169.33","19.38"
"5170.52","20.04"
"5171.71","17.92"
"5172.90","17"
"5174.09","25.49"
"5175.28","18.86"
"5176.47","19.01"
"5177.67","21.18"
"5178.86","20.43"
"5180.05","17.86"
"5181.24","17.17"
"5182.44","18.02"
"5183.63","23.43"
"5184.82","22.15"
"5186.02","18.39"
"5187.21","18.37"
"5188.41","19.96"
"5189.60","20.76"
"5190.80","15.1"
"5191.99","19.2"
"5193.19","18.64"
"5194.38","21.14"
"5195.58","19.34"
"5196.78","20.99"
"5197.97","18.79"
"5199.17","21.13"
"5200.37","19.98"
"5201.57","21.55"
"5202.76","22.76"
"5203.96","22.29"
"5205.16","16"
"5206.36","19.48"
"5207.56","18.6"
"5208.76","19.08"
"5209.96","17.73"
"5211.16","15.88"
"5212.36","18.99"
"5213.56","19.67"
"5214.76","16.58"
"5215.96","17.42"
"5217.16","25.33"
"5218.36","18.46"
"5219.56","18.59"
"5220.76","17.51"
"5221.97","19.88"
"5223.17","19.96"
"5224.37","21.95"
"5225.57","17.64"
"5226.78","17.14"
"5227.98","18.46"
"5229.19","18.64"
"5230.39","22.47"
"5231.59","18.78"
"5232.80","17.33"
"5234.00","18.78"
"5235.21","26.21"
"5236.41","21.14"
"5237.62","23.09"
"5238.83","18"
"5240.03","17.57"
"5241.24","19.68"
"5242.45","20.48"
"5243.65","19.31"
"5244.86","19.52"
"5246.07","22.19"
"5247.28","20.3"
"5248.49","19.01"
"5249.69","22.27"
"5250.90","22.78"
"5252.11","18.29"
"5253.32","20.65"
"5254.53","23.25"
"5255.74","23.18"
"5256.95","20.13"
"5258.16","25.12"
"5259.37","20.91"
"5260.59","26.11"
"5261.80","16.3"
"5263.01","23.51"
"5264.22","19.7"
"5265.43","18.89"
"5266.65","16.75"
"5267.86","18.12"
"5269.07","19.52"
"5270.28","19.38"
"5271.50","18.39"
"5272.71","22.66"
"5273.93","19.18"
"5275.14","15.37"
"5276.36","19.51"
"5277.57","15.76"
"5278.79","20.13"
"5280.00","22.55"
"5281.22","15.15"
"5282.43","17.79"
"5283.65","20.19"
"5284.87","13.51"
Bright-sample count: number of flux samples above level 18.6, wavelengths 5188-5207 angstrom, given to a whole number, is 14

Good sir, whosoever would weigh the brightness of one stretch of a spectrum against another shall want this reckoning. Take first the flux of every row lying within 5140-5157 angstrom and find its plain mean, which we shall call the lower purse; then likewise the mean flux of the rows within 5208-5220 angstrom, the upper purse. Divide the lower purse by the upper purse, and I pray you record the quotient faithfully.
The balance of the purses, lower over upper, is 0.97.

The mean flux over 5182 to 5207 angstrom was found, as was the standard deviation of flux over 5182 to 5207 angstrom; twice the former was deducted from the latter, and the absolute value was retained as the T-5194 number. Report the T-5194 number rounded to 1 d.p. 37.7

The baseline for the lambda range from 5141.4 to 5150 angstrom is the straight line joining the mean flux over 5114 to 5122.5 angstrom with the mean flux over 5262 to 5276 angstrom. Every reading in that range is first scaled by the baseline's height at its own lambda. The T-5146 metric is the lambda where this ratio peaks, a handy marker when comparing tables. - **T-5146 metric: 5149.13 angstrom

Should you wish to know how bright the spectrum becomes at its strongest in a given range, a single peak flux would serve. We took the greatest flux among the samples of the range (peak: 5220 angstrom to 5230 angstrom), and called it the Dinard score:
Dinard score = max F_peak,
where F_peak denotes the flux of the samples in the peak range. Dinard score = 21.95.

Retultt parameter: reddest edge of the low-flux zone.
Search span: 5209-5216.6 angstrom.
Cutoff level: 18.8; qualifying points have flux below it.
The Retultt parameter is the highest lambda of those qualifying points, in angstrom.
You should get 5215.96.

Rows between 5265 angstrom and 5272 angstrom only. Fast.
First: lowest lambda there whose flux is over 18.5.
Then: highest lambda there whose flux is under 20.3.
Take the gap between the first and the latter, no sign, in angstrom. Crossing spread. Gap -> 6.1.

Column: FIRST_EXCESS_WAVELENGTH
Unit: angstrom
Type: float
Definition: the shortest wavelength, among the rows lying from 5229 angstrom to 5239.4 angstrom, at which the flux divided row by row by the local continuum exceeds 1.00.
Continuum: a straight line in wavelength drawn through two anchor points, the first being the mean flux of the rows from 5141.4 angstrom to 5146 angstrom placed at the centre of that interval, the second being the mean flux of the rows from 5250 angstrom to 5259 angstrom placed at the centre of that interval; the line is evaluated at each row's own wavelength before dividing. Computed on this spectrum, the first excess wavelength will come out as 5230.39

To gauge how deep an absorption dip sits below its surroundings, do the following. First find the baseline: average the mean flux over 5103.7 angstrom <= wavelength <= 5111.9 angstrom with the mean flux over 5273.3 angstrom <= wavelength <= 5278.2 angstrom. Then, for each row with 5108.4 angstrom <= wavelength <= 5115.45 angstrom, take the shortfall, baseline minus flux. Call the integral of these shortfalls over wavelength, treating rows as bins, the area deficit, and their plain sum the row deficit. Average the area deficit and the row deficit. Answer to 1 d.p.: -6.3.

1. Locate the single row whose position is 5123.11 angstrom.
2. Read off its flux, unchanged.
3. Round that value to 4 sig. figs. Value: 17.98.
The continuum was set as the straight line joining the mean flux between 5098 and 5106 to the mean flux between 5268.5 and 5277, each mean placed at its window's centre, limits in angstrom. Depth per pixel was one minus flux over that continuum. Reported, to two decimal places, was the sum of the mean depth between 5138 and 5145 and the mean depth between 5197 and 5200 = -0.04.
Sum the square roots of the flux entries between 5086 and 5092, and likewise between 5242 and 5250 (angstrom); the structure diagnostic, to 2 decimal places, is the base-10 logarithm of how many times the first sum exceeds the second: -0.16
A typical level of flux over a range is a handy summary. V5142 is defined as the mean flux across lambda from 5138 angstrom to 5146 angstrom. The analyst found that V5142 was 18.4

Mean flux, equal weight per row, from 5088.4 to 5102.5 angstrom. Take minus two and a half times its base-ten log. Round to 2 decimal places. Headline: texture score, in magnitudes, -3.20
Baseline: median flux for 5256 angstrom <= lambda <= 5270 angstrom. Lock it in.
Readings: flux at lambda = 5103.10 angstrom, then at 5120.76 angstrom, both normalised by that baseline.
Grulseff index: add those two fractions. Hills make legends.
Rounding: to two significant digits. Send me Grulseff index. 1.8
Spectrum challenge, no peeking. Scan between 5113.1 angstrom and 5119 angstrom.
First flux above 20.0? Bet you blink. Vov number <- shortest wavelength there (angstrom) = 5116.04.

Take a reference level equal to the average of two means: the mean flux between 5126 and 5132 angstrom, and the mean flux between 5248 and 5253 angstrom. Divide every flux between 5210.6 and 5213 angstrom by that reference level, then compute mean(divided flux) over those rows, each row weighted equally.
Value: 0.86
